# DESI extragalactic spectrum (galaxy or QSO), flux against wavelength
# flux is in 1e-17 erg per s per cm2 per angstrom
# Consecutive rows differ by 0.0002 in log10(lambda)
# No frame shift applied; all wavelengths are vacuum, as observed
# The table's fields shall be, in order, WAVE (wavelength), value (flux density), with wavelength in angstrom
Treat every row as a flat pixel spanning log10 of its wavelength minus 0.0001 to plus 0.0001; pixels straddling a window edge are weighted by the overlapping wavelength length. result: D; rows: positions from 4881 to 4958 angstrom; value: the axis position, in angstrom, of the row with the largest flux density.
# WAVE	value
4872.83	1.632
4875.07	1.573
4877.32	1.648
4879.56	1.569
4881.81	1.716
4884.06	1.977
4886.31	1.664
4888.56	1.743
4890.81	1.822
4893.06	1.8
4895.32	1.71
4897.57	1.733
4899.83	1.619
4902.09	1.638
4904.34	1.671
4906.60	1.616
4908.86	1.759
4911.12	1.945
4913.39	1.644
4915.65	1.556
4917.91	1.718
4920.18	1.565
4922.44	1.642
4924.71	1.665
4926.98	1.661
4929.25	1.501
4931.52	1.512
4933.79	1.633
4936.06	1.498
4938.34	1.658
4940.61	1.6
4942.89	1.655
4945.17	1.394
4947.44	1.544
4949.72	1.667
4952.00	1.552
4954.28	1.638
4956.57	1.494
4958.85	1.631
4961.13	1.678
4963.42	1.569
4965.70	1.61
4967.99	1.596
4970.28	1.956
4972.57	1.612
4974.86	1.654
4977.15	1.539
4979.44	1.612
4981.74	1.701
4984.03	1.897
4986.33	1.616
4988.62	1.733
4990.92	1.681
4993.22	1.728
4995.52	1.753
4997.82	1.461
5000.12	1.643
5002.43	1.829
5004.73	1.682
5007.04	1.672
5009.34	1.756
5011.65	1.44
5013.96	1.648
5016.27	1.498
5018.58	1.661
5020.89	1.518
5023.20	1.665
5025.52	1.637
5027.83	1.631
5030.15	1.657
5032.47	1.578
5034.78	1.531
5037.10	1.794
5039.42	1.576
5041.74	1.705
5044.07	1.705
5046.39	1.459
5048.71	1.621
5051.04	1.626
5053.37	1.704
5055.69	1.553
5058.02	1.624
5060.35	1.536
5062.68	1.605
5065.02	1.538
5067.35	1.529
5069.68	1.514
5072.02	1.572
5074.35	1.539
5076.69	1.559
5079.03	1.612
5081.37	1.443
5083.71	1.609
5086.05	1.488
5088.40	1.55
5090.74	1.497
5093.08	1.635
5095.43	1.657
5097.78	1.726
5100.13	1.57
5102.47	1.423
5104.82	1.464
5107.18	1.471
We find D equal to 4884.06 angstrom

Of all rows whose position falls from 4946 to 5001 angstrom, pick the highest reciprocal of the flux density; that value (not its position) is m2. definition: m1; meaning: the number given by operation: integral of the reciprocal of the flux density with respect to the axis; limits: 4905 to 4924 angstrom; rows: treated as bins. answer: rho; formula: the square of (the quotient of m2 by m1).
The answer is 0.0036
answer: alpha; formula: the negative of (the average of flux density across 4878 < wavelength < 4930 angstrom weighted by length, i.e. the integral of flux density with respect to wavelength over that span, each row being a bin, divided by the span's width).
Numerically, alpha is -1.69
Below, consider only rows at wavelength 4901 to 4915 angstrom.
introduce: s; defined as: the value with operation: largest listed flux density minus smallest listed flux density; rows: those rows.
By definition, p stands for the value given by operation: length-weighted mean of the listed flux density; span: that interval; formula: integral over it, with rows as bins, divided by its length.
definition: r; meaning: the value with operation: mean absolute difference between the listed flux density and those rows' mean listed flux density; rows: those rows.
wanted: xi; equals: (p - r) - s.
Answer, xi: 1.29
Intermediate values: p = 1.71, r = 0.093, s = 0.33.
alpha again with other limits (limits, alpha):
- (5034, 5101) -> -1.59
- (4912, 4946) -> -1.60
